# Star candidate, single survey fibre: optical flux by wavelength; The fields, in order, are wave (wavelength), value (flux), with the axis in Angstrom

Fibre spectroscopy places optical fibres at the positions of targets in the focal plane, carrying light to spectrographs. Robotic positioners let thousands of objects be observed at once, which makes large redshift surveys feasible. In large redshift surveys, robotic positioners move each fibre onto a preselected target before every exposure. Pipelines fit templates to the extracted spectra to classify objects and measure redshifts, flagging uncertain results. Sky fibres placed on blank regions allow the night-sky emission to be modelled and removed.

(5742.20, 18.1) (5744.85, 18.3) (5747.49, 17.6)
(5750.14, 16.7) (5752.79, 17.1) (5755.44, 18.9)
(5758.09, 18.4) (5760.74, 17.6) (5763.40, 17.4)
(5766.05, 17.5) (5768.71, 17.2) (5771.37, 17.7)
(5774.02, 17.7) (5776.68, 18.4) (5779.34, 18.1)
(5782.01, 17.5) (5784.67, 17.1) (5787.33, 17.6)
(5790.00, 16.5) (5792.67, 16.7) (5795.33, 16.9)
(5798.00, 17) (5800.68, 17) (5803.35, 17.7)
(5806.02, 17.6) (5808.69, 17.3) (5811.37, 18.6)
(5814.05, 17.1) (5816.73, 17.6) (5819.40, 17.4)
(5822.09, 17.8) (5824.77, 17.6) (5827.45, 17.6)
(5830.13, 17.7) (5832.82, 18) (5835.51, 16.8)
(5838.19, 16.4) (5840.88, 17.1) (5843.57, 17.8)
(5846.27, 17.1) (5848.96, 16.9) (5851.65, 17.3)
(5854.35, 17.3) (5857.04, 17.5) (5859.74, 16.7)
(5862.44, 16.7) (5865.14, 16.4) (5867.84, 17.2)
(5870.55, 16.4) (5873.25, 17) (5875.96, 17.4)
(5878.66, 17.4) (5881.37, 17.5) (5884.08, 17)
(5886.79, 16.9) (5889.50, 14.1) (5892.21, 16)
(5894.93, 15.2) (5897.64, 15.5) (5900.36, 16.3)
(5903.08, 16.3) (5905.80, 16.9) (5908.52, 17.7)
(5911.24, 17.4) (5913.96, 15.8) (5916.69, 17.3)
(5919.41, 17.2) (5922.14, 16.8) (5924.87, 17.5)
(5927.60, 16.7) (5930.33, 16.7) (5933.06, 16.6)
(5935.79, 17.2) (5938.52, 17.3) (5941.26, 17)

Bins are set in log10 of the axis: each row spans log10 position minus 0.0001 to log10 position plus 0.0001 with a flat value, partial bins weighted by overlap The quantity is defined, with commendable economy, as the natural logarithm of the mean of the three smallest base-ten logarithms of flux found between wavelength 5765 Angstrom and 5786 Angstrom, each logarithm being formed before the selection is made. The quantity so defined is 0.213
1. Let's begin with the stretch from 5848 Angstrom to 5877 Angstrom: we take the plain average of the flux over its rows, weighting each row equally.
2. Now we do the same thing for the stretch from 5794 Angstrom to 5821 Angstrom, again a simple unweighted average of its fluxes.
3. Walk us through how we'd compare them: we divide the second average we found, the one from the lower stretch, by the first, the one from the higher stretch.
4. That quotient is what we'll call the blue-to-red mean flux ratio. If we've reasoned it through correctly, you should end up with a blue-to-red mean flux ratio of 1.026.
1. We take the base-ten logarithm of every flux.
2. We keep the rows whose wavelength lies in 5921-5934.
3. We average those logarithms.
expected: 1.23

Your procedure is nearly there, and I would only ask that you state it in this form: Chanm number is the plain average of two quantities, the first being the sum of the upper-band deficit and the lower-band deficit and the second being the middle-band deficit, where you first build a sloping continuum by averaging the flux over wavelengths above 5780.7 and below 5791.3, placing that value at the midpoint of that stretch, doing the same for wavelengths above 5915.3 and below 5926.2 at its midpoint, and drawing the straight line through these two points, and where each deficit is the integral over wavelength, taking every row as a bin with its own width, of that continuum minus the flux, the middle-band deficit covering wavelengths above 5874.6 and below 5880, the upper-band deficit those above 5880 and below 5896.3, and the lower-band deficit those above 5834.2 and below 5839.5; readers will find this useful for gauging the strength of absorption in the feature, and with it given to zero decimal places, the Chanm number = 10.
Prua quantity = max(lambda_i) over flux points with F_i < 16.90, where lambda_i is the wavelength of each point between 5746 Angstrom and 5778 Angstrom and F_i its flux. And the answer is 5750.14 Angstrom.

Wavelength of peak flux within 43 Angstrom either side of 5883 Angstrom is 5843.57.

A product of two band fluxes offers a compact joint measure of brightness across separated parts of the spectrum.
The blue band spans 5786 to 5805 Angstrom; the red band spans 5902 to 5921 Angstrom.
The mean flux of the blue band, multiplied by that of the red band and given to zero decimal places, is 289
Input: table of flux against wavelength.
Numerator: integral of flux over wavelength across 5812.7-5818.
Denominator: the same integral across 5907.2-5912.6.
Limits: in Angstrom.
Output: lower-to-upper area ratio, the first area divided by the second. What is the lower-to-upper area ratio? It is 0.97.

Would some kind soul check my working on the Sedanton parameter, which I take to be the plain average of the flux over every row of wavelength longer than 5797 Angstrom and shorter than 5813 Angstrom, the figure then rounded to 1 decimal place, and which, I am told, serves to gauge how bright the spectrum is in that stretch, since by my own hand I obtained 17.5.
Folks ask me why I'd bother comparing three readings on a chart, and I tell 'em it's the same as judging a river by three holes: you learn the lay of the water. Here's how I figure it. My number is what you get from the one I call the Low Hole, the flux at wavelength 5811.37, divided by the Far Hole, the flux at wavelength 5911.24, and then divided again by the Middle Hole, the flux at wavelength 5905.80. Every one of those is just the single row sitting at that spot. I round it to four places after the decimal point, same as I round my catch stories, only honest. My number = 0.0633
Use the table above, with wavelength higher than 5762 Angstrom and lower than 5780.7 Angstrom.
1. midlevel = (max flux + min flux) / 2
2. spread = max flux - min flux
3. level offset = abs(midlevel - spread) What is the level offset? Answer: 16.6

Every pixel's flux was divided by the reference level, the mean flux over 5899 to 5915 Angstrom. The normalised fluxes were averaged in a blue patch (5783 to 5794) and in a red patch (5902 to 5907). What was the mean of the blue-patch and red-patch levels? 1.00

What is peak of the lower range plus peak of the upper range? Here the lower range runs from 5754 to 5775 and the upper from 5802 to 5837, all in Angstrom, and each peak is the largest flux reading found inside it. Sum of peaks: 37.5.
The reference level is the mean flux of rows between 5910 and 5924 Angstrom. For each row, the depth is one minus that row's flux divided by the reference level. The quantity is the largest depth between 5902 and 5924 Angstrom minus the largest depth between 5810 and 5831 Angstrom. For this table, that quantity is 0.077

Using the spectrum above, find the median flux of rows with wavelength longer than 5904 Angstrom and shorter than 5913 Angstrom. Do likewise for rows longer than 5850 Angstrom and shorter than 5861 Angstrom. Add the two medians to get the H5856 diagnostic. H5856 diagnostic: 34.7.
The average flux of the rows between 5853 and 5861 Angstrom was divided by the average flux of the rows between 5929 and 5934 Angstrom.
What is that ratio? 1.03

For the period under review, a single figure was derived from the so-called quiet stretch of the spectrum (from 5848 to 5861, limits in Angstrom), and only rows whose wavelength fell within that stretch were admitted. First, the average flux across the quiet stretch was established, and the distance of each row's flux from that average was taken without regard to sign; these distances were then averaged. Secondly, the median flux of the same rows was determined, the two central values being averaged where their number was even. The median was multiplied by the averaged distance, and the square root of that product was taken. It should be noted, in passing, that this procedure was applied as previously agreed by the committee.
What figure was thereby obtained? 2.17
